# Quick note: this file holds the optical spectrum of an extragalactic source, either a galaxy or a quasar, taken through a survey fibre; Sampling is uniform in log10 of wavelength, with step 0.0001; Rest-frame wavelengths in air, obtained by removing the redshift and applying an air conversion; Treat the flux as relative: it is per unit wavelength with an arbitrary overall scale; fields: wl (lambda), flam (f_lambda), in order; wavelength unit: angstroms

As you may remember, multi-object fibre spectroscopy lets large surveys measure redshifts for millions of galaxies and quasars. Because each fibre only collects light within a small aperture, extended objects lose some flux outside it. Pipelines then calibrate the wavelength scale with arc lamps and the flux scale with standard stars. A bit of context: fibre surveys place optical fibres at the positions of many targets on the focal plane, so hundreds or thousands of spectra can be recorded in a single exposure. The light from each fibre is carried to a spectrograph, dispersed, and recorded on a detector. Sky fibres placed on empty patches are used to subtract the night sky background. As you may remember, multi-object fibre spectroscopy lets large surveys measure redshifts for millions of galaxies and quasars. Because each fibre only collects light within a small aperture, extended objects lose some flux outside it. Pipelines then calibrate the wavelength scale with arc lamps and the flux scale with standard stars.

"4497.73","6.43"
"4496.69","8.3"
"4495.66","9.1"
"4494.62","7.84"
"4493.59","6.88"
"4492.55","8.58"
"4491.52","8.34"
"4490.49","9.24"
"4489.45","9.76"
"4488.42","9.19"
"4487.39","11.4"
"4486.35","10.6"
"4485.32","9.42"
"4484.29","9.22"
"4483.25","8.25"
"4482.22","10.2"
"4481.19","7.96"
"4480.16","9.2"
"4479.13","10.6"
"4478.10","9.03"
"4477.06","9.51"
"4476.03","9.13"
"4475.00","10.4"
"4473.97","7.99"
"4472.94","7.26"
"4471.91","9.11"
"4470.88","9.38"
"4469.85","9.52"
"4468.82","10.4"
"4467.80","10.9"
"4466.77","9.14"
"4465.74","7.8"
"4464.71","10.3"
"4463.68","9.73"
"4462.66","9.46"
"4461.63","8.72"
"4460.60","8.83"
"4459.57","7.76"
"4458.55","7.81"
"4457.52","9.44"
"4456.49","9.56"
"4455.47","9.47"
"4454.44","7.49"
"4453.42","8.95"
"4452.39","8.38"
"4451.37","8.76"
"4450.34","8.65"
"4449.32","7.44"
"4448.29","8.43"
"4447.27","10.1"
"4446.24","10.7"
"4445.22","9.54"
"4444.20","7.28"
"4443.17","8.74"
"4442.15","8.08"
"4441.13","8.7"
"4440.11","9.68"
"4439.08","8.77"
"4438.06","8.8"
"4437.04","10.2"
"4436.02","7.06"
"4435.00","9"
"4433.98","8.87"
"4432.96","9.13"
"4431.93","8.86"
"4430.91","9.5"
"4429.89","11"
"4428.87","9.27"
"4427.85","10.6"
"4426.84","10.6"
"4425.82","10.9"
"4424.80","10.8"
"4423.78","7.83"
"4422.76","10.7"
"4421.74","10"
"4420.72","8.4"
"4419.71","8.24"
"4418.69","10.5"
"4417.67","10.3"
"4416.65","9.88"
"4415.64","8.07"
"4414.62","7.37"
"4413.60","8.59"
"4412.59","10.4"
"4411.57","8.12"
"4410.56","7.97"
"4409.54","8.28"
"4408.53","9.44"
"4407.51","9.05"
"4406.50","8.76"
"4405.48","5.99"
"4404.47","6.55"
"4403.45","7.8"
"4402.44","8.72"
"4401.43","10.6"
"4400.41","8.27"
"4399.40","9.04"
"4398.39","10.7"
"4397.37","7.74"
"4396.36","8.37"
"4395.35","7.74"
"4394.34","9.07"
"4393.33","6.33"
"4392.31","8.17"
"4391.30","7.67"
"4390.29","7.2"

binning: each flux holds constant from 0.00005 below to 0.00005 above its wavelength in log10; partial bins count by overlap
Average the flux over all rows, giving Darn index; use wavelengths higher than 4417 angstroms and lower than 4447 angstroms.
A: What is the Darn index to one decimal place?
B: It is 9.4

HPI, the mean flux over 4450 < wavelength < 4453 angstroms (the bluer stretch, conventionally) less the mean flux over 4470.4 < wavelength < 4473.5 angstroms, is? 0.0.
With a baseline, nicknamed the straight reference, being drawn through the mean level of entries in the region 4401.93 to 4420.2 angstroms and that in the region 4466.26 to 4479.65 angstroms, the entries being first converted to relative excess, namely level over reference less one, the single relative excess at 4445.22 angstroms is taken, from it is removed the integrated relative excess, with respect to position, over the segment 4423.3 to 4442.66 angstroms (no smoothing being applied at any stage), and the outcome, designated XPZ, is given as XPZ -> -1.0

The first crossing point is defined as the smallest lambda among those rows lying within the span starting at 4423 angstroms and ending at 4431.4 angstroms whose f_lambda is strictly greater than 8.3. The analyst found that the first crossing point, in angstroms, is 4424.80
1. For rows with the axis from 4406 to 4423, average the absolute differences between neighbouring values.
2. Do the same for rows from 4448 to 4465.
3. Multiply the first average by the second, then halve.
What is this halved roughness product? 0.34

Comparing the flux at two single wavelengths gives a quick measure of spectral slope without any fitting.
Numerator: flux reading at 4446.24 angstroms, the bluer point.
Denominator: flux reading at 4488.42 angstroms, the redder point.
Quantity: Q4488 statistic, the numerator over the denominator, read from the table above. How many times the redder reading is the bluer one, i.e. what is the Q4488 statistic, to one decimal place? 1.2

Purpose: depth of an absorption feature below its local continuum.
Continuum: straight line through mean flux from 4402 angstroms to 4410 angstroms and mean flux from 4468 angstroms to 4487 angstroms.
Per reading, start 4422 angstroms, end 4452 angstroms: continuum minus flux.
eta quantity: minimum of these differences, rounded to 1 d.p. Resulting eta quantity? -2.5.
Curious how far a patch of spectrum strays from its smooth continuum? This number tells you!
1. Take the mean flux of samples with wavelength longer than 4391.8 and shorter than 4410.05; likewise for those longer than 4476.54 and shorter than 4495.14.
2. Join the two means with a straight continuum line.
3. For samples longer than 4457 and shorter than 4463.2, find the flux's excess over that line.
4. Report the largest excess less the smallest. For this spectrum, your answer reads 1.7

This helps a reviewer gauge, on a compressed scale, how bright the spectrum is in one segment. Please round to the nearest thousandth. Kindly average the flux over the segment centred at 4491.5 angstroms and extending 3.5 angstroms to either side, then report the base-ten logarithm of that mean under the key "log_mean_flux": 0.932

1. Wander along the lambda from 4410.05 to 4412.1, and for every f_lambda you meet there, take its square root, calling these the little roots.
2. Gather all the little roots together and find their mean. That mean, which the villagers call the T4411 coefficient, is 2.84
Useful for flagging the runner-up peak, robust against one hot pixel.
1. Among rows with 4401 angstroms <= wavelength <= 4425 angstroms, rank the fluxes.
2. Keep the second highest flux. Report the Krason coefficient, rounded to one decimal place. 10.7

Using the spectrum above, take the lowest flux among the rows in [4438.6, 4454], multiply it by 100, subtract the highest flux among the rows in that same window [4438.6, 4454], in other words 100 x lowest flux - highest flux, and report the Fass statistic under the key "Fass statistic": 717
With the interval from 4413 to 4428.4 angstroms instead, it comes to 726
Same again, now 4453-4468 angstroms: 738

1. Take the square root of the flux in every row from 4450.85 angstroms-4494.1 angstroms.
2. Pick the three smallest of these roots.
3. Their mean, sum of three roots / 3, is 2.68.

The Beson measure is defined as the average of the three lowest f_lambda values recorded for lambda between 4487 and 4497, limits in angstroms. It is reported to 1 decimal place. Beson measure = 7.7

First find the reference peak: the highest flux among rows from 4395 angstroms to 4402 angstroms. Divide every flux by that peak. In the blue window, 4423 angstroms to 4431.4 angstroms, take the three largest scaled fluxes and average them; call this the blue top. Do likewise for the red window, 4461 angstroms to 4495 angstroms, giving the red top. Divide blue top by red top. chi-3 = 0.994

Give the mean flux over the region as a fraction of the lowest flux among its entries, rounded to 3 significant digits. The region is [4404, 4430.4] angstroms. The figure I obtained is 1.53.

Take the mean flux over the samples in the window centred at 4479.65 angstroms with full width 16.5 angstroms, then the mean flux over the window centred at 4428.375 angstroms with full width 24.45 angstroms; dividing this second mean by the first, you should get 1.02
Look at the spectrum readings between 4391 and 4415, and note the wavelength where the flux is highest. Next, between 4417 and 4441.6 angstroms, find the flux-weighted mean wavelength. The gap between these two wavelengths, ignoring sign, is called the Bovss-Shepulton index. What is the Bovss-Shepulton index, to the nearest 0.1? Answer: 30.8 angstroms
